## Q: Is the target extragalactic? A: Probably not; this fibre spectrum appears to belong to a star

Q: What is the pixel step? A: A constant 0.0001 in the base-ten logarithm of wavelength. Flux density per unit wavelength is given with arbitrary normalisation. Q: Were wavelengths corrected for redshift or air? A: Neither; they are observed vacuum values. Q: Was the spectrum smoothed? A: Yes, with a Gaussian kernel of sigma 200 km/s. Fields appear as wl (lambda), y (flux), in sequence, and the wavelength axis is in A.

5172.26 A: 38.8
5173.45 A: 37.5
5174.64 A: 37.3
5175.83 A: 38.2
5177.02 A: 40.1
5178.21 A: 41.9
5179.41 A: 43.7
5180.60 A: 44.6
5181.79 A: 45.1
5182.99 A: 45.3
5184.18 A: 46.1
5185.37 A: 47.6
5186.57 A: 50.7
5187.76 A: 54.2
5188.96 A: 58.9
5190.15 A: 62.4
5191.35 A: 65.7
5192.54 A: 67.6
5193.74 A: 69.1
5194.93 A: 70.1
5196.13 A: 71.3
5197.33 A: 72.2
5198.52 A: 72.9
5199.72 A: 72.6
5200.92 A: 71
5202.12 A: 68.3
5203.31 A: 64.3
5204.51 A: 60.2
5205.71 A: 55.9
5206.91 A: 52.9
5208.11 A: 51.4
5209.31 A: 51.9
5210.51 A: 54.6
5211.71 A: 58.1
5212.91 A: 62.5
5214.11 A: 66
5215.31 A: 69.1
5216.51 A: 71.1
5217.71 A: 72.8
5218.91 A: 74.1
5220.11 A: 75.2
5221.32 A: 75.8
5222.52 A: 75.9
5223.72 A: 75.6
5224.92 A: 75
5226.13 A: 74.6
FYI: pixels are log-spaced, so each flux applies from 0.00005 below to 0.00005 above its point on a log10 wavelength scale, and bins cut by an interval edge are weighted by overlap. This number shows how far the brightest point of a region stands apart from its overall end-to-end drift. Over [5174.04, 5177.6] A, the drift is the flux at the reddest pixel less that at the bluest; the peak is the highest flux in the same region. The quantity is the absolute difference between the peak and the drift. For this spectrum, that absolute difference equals 37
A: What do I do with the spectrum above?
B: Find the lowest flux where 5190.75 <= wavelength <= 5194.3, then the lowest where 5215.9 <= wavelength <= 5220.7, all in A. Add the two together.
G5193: 137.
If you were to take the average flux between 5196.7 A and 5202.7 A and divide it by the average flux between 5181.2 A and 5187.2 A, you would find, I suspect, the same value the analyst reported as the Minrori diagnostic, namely 1.52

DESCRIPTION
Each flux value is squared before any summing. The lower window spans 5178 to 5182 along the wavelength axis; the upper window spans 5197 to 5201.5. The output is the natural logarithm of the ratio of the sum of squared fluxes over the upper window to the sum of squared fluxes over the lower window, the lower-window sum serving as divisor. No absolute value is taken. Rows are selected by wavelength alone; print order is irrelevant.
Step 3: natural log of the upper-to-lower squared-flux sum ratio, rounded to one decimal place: 1.0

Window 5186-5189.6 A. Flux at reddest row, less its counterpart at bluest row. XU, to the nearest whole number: 8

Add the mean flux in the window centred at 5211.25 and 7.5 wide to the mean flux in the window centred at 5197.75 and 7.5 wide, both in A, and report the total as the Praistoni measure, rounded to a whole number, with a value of 129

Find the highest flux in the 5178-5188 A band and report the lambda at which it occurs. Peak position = 5187.76 A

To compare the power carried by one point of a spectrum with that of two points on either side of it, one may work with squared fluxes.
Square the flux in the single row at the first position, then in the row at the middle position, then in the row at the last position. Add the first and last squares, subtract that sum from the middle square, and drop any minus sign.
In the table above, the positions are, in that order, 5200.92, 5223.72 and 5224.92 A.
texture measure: 4951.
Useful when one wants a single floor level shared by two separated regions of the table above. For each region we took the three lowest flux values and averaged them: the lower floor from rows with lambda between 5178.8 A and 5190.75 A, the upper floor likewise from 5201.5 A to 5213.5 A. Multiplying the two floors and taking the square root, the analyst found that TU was 48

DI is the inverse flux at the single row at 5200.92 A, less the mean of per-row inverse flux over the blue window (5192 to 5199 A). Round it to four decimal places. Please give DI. -0.0001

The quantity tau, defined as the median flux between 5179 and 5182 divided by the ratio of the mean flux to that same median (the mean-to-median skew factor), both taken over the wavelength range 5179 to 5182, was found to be 45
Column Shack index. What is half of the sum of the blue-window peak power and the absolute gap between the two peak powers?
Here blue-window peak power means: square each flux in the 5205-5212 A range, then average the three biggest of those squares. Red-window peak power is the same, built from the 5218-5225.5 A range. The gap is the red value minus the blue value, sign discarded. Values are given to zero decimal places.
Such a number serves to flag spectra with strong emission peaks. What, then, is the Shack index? 2870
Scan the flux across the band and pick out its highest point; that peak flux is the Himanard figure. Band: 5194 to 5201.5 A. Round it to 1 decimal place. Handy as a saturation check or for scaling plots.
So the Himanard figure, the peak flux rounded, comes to 72.9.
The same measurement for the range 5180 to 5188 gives 54.2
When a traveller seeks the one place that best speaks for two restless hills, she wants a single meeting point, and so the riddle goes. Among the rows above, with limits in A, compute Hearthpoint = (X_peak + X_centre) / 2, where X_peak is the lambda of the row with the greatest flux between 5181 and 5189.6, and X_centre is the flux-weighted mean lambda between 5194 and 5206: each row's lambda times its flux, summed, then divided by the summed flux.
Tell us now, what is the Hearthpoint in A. 5194.5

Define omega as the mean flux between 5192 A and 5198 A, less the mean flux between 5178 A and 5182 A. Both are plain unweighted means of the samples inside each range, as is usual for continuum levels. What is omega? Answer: 26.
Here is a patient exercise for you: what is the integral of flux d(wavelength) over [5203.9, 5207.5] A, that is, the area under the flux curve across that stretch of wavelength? 203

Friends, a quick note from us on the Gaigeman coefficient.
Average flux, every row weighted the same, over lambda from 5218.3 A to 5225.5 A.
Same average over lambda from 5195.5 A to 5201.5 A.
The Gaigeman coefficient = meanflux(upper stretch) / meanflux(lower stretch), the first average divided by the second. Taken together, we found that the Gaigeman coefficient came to 1.0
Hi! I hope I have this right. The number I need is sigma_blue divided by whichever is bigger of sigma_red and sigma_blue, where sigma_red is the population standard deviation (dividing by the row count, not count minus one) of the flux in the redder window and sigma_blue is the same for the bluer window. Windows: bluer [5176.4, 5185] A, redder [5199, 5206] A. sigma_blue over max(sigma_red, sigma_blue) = 0.333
